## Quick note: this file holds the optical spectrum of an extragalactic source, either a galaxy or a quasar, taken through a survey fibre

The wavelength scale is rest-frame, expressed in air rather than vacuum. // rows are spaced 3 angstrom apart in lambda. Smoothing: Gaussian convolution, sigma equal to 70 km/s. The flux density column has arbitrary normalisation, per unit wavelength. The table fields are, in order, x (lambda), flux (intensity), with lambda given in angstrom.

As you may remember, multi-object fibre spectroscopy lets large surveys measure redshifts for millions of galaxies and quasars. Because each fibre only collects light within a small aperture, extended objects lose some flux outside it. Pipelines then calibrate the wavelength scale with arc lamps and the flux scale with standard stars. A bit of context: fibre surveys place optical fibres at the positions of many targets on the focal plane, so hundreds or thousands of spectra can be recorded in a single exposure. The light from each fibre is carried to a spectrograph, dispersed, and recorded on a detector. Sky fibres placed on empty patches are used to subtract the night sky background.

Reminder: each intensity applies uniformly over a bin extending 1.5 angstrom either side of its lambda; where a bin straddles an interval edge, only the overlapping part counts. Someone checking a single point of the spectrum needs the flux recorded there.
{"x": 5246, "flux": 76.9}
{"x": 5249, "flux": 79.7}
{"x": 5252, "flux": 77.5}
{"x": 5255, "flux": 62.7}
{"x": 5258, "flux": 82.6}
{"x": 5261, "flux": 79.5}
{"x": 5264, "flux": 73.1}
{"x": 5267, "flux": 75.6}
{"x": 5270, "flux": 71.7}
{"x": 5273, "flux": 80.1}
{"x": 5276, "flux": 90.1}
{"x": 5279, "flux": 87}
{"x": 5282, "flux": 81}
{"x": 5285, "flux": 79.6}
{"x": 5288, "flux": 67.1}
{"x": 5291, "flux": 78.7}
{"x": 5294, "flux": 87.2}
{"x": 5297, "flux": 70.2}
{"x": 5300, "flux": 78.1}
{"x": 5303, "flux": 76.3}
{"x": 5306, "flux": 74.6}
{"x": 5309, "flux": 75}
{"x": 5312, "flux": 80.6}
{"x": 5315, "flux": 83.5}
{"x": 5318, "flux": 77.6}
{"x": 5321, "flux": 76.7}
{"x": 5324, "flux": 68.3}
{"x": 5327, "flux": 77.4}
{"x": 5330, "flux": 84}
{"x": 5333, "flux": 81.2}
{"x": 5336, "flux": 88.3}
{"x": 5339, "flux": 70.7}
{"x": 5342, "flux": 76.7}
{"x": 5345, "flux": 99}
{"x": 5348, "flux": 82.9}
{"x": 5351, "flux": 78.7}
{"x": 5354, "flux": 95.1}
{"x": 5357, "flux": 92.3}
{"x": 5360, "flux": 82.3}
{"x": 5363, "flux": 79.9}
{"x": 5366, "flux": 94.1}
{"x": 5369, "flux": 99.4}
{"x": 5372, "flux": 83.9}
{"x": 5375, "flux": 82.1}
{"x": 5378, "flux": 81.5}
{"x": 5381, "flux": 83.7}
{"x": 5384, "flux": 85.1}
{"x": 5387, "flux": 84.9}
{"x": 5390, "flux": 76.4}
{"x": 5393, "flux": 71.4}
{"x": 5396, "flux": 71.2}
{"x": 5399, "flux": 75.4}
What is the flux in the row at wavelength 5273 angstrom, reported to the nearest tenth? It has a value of 80.1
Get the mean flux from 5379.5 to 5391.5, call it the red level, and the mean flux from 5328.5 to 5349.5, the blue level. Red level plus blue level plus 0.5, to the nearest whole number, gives 166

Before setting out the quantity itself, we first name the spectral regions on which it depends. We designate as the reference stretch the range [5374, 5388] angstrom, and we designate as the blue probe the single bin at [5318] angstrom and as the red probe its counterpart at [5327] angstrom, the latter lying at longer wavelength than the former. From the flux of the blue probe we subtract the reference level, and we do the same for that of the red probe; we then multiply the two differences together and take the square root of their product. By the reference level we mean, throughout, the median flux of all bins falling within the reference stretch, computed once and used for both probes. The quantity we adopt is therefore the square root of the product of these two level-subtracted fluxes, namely 6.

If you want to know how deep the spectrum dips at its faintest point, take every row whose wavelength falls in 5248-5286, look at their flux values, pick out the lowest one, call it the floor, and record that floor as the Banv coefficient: 62.7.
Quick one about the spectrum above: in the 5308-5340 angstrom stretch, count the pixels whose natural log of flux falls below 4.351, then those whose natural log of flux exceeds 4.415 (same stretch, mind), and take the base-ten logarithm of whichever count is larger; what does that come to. 0.70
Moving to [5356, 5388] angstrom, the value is 0.85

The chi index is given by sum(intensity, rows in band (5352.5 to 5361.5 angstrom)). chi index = 270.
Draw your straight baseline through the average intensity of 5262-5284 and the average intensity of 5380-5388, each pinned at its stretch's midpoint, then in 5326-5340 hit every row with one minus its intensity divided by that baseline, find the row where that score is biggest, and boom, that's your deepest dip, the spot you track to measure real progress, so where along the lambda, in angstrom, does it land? 5339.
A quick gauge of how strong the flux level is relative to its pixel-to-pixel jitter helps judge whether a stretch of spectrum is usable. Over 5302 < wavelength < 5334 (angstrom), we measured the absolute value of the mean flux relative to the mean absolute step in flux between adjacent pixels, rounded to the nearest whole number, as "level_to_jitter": 18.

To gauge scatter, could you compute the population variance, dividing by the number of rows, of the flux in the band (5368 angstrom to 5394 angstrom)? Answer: 51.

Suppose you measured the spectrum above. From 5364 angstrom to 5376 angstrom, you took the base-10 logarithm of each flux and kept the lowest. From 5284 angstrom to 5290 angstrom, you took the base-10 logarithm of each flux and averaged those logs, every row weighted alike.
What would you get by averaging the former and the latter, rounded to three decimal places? 1.889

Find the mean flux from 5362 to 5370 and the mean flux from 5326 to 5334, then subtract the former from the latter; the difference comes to -10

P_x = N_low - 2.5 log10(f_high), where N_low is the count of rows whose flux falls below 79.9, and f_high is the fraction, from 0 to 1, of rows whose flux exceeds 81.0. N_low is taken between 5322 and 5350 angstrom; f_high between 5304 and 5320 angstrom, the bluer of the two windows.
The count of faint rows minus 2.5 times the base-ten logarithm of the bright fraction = 5.7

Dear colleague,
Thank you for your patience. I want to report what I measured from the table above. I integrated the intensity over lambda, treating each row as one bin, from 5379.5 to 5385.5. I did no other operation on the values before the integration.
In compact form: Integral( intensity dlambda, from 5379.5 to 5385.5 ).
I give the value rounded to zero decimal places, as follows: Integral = 506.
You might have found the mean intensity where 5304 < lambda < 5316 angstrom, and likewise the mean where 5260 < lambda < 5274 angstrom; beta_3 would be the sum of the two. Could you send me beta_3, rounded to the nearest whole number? 154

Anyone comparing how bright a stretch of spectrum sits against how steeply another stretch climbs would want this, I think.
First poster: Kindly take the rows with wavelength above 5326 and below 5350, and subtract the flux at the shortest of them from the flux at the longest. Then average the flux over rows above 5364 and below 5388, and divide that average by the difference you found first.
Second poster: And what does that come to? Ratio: 16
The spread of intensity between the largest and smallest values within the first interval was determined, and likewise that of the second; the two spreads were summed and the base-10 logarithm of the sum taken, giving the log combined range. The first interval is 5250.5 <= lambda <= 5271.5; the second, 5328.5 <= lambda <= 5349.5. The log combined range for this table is 1.68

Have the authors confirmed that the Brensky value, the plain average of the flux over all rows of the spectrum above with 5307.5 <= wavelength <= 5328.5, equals 77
